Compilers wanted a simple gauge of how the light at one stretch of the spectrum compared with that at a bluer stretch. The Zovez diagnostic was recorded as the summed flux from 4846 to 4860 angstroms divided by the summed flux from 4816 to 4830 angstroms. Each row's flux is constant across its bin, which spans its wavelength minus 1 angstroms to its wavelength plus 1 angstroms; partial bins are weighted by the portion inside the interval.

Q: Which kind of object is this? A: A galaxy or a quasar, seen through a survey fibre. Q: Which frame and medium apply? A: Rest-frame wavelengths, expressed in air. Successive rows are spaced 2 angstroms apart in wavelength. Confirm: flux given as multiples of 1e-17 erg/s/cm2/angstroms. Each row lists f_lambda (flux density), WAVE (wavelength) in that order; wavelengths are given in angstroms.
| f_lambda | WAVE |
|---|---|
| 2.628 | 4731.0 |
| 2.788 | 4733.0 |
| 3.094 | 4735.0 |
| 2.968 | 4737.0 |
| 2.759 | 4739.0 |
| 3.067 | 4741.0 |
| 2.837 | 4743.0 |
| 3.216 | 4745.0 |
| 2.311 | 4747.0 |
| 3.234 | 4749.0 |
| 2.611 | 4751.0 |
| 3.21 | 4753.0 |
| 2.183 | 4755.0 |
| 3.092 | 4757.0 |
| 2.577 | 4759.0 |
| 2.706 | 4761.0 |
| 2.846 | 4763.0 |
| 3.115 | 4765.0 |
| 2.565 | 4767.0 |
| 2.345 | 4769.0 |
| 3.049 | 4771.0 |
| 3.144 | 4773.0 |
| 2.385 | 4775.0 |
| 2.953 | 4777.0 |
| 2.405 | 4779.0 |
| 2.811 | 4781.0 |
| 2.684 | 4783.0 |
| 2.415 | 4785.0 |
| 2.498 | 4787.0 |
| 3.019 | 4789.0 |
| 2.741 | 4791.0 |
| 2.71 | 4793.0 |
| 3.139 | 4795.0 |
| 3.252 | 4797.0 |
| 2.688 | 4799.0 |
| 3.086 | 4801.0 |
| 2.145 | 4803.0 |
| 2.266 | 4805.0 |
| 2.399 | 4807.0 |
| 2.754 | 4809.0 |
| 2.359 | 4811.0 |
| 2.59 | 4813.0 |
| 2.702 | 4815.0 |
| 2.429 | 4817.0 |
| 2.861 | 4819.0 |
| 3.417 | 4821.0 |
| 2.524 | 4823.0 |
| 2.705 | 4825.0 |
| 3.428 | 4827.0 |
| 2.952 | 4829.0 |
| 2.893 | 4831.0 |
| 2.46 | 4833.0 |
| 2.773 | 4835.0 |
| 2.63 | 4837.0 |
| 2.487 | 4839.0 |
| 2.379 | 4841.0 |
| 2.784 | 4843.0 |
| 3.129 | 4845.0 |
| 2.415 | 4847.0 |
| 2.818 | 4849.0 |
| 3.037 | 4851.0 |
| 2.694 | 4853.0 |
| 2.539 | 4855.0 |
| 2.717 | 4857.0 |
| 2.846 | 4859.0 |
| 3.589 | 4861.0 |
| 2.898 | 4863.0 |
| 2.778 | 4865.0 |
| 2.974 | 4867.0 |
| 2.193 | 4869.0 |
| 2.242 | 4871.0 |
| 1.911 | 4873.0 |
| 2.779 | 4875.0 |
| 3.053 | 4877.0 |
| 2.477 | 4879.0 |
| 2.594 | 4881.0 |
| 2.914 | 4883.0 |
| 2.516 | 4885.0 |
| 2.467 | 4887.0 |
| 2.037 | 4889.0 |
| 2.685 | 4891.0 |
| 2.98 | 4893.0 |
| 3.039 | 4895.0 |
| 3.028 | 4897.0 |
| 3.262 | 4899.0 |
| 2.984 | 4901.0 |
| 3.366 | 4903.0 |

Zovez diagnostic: 0.94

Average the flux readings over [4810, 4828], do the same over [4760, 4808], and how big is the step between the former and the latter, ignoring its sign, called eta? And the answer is 0.056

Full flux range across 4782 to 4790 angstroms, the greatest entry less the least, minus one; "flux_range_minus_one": -0.40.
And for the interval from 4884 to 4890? -0.52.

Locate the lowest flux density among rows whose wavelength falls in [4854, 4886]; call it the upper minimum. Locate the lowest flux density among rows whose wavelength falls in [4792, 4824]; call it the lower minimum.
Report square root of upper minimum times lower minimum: 2.02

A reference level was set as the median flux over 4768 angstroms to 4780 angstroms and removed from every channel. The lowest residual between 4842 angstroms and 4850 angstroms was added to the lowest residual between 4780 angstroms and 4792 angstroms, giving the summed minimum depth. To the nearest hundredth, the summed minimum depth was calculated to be -0.53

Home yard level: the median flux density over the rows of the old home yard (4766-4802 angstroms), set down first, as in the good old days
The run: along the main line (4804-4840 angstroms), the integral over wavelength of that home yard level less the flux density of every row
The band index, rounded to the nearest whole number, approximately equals 1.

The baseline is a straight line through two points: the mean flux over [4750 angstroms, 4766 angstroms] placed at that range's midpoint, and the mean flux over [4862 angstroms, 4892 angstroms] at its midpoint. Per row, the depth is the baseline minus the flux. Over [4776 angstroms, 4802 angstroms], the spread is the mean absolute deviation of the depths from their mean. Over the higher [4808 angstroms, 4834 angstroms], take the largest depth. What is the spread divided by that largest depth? 0.68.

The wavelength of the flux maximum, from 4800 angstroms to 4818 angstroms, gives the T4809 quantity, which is 4801.0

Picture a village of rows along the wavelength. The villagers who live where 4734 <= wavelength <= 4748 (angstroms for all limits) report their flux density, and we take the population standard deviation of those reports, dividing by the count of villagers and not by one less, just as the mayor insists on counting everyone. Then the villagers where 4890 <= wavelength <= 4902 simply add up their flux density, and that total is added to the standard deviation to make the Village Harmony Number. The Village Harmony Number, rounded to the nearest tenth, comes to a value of 18.3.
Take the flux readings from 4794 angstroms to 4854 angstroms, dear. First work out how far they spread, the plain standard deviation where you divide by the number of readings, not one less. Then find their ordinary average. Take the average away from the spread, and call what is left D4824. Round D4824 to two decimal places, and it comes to -2.41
